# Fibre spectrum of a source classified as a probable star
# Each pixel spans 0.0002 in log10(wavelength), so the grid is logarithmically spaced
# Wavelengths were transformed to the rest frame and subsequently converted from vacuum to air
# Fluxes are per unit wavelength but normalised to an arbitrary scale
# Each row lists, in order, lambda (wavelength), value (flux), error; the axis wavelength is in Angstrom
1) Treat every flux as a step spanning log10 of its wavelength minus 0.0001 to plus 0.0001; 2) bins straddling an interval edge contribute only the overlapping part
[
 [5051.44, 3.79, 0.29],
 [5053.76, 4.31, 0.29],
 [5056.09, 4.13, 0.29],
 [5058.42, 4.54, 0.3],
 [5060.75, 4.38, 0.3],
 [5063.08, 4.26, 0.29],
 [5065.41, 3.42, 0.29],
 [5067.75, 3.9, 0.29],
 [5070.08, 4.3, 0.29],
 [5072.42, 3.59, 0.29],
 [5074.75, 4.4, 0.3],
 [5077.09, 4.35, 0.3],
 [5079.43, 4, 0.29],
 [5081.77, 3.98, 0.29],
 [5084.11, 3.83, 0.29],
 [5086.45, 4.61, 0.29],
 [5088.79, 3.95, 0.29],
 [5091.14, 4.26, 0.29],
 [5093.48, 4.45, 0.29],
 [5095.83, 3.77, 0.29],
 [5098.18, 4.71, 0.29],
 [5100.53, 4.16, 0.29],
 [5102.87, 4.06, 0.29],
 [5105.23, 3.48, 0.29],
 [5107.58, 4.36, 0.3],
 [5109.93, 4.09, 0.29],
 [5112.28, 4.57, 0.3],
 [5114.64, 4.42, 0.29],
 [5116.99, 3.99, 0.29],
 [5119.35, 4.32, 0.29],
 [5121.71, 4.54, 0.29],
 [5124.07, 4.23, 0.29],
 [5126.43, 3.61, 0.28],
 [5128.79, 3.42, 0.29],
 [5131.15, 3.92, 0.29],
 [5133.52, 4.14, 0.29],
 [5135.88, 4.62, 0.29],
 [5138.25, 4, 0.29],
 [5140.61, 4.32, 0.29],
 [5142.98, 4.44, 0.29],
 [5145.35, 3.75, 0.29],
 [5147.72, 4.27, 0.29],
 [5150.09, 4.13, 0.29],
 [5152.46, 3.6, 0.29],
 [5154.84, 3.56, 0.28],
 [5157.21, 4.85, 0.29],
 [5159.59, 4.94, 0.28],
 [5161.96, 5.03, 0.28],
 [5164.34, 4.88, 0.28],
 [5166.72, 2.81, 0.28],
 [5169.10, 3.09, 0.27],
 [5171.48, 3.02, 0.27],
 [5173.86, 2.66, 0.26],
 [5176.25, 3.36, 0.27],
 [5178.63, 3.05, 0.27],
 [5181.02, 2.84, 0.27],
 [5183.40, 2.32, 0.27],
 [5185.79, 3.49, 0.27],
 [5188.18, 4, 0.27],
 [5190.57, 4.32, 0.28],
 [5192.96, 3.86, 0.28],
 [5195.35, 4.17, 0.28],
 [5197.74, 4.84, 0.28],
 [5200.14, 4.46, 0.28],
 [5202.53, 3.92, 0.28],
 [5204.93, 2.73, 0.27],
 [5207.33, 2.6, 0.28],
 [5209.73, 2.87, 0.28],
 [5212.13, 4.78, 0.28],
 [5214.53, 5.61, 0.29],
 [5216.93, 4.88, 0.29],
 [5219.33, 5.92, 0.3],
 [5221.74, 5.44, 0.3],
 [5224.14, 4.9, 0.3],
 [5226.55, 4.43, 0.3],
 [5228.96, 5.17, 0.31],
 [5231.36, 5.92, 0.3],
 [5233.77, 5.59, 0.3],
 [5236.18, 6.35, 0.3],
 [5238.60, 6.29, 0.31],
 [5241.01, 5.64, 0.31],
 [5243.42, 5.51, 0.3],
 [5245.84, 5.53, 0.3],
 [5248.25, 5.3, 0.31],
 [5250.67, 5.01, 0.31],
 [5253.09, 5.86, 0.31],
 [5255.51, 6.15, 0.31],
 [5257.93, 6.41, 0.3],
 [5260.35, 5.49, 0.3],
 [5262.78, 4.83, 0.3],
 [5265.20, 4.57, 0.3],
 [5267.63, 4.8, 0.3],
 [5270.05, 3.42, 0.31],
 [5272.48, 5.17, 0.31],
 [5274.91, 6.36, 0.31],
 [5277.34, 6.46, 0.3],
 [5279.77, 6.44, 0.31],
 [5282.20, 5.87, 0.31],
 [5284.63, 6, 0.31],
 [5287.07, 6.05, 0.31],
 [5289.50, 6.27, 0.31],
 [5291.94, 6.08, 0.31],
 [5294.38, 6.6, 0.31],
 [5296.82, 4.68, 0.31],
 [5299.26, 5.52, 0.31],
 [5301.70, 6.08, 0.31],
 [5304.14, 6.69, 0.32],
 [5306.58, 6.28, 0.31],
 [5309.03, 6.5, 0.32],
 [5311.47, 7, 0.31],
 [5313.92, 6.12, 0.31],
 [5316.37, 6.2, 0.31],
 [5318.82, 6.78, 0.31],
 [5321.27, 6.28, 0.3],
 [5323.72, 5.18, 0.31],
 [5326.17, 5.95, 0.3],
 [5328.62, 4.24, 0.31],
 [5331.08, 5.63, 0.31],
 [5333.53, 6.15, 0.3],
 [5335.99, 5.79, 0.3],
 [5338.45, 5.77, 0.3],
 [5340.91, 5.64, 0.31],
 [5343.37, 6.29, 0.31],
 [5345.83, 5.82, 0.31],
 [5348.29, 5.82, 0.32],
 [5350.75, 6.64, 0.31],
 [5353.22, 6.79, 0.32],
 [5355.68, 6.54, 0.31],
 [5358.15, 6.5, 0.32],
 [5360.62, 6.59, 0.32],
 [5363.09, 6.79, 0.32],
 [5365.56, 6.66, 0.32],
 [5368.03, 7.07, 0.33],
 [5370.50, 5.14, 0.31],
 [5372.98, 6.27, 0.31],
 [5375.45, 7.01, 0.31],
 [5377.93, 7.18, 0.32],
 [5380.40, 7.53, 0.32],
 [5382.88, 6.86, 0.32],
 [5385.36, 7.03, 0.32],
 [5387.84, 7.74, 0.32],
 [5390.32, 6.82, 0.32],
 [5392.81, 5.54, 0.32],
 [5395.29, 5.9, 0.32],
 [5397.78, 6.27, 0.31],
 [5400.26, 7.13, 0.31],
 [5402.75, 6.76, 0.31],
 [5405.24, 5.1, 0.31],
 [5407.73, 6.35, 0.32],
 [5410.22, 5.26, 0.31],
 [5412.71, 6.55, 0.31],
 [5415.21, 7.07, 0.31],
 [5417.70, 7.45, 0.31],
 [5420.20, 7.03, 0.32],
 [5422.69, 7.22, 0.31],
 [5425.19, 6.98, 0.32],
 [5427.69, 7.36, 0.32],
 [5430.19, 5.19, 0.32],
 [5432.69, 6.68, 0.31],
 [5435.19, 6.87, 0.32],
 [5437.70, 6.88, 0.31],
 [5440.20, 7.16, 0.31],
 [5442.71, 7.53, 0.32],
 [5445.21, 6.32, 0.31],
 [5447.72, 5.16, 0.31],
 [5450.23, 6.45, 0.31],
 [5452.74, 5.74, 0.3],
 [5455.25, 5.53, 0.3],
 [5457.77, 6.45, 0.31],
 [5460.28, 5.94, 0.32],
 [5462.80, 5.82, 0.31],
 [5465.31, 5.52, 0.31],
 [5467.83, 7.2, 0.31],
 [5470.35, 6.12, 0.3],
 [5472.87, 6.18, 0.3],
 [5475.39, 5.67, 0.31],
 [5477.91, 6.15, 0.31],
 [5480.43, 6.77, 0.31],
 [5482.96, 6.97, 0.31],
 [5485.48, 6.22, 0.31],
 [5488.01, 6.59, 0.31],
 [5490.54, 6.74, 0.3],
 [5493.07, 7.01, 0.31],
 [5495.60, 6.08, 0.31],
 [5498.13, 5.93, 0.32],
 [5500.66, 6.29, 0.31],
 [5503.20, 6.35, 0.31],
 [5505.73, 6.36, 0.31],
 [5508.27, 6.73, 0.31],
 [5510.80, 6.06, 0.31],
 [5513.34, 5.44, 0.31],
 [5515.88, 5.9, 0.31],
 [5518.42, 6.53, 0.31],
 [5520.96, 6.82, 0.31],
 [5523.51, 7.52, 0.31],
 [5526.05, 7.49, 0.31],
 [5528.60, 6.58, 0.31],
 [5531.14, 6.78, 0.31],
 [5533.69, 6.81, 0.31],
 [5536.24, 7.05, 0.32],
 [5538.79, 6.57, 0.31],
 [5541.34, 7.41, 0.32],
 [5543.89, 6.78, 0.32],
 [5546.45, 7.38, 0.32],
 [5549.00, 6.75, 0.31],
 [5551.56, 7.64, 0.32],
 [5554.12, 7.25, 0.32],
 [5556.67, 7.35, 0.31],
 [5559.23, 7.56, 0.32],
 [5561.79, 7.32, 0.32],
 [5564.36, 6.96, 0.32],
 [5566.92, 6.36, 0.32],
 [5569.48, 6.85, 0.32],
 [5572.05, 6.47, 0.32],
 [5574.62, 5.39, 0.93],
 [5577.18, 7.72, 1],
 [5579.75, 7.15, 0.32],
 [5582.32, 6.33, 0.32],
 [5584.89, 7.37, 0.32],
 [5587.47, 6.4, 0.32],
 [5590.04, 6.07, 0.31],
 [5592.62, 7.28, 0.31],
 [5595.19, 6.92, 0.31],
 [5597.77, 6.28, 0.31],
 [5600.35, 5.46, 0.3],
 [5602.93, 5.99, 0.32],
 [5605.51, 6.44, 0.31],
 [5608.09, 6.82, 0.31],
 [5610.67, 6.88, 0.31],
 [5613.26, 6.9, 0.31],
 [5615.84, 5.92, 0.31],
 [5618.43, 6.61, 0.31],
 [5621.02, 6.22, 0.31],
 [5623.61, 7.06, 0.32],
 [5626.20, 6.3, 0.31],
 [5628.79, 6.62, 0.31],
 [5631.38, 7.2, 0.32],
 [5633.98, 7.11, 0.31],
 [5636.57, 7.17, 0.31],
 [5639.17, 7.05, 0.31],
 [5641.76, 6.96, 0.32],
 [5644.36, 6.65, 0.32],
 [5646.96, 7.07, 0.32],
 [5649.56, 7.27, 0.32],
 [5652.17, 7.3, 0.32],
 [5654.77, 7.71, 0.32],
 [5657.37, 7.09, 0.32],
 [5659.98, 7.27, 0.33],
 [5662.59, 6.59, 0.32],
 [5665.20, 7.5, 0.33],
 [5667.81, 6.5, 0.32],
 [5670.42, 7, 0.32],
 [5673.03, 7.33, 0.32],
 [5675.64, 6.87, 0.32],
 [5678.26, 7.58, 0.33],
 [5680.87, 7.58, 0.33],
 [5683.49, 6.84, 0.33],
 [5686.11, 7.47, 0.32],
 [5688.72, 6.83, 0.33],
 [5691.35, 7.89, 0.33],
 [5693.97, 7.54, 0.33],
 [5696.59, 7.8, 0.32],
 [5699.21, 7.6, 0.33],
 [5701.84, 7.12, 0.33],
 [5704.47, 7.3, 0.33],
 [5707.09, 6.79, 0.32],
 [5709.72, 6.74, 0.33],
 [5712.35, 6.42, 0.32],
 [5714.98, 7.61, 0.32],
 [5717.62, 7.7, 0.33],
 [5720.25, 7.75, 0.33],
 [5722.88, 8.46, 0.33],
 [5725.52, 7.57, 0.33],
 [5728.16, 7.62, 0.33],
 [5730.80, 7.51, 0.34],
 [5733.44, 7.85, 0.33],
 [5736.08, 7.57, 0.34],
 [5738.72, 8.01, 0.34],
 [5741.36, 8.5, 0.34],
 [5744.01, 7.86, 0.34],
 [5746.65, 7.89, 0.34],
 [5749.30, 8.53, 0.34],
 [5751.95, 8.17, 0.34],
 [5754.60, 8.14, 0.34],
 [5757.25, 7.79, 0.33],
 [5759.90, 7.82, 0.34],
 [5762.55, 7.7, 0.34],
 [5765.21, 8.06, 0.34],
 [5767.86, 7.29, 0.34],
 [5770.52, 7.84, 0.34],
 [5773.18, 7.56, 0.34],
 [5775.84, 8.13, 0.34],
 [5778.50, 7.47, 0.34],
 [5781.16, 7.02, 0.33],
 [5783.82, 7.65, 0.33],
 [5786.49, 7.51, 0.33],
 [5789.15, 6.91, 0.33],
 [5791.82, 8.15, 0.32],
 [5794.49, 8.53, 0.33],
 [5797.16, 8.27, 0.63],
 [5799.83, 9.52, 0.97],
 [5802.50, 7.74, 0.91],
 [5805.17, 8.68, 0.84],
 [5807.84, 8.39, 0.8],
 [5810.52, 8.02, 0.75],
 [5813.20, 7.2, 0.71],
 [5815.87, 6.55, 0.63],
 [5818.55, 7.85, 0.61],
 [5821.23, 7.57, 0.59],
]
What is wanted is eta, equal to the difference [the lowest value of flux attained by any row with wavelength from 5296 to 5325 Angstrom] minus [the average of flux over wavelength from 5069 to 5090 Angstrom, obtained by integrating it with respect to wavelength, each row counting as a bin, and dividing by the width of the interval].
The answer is 0.6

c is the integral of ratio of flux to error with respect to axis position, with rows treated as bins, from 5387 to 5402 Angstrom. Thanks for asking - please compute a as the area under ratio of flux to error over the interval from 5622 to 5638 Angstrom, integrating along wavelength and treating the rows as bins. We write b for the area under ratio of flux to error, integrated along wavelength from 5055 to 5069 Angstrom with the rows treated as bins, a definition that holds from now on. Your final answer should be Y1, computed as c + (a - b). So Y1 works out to 467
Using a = 352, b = 196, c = 310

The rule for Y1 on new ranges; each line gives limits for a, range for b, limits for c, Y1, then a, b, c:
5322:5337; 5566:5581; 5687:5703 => 394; 272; 242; 364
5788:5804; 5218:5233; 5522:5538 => 371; 275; 264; 360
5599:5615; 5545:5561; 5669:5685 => 315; 330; 369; 354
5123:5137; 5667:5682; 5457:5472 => 160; 193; 332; 299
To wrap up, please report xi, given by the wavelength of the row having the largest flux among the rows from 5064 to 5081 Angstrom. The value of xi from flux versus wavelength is 5074.75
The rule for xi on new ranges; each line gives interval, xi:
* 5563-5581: 5577.18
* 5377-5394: 5387.84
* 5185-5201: 5197.74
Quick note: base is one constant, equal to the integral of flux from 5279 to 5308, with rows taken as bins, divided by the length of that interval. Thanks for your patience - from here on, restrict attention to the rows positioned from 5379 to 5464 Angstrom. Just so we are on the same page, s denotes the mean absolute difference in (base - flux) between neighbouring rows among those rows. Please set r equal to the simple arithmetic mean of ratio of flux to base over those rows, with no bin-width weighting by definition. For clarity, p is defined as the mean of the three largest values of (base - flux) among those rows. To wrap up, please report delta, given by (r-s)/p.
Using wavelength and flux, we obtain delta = 0.4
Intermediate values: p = 0.9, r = 1.08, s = 0.72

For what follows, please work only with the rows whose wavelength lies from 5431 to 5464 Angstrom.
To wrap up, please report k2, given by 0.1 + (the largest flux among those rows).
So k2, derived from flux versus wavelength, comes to 7.6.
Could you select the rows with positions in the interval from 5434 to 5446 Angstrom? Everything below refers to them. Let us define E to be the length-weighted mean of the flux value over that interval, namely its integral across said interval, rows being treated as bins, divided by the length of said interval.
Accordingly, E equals 7.0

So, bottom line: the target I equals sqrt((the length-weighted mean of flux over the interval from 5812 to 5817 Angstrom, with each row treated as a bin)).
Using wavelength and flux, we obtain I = 2.62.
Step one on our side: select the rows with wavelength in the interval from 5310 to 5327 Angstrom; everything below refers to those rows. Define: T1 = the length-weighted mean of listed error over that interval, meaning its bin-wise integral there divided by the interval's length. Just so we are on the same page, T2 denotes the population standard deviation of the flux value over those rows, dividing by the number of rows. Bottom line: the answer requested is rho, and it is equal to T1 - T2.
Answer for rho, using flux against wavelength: -0.24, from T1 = 0.308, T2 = 0.546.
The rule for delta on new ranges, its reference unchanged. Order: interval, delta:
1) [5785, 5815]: -0.5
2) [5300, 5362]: 0.5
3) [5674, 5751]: -1.3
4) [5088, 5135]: 0.1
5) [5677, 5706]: -0.9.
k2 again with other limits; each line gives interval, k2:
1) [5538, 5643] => 7.8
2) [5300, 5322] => 7.1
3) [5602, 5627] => 7.2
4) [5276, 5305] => 6.8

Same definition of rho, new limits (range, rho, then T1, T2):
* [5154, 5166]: -0.27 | 0.282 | 0.549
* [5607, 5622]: -0.06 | 0.310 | 0.368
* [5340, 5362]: -0.08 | 0.315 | 0.399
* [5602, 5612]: -0.04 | 0.312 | 0.356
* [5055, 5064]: 0.14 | 0.295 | 0.151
